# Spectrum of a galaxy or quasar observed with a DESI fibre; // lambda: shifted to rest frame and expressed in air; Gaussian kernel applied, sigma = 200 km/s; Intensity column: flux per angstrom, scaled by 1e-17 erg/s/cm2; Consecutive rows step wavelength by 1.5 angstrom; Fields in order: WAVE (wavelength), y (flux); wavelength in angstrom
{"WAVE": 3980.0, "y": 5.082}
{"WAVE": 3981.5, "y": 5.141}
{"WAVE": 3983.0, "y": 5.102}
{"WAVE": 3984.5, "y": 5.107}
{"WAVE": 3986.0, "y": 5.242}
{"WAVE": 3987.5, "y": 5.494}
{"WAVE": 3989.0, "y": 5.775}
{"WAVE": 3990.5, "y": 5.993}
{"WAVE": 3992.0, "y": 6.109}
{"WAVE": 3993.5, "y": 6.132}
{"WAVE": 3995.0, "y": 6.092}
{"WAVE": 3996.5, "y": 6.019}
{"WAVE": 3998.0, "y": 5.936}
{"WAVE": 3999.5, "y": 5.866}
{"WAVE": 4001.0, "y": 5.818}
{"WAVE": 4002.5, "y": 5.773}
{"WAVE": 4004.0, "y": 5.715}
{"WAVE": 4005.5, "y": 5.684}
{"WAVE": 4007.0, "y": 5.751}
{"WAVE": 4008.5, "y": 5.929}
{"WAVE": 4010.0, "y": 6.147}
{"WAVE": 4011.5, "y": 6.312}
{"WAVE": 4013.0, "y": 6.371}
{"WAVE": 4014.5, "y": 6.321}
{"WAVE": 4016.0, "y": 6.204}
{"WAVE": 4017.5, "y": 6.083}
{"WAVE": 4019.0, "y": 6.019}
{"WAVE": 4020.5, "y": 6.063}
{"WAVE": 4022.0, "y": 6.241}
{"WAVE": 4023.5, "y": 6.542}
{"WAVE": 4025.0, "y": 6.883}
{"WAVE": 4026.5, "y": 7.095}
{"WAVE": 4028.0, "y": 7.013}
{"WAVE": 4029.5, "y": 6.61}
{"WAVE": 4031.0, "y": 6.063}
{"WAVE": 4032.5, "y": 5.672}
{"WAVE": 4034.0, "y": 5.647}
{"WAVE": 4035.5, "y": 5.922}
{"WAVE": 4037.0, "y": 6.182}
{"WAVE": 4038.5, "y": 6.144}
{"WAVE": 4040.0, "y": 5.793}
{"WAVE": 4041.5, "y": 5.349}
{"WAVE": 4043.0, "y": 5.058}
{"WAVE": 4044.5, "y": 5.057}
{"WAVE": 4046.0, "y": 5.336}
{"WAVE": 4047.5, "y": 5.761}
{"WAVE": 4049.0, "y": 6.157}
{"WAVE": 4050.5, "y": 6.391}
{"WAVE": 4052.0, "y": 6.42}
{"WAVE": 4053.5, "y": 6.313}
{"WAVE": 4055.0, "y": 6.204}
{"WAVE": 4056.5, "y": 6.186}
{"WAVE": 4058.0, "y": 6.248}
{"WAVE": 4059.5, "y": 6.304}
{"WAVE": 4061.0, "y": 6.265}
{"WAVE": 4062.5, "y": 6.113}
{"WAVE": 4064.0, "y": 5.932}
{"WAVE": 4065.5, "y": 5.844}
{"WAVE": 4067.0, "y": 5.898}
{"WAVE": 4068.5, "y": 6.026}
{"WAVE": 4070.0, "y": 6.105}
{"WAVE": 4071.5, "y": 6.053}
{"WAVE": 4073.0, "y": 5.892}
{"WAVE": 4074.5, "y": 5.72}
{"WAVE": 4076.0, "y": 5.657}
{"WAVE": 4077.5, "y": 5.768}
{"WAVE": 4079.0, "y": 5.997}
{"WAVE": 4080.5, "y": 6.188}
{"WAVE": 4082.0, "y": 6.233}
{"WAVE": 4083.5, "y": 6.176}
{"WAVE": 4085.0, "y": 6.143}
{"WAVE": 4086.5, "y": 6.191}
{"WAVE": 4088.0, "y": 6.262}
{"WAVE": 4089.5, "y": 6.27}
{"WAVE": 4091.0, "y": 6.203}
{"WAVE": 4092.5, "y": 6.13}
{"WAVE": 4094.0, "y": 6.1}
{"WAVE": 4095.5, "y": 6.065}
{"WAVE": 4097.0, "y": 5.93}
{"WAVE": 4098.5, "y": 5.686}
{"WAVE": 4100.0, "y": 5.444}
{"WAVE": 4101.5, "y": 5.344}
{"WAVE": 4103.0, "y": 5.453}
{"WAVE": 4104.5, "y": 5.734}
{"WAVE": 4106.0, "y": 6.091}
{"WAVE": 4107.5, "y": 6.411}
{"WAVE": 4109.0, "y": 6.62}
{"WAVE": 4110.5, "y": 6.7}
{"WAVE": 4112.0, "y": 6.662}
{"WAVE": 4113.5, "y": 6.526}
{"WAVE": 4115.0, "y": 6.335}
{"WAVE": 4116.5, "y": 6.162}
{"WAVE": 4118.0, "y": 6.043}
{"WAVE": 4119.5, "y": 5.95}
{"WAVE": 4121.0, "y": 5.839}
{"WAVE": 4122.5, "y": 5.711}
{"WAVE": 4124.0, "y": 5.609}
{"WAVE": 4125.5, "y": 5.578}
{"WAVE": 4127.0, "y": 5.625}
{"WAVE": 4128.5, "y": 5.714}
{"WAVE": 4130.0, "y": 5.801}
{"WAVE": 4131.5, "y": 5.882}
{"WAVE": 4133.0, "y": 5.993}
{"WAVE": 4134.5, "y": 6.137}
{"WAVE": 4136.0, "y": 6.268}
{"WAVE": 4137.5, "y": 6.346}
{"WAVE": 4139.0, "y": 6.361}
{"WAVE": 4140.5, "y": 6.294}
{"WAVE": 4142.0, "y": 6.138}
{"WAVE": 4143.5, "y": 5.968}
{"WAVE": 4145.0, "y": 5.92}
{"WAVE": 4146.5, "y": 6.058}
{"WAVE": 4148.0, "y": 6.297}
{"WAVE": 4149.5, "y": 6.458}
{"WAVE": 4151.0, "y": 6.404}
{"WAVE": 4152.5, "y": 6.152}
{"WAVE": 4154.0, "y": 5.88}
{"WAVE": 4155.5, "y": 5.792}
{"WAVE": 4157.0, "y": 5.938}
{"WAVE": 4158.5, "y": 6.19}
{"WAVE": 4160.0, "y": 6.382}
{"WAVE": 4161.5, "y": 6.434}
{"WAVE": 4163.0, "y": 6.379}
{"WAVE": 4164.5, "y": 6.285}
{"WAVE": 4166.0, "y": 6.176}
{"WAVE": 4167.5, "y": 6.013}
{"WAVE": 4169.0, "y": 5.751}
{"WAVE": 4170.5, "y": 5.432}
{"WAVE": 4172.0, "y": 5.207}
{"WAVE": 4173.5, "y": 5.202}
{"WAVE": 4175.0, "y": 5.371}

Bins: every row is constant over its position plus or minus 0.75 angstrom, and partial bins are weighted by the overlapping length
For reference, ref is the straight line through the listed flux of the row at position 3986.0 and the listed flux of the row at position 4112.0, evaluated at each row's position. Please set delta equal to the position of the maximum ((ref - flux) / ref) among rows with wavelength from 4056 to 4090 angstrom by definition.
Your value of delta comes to 4076.0 angstrom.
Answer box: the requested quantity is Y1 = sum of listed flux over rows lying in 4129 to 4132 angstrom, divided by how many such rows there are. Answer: 5.84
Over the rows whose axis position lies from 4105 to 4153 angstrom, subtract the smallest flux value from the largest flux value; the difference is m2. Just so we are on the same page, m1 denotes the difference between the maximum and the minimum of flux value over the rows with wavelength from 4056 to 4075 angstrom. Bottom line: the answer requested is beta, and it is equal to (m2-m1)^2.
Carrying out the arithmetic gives 0.29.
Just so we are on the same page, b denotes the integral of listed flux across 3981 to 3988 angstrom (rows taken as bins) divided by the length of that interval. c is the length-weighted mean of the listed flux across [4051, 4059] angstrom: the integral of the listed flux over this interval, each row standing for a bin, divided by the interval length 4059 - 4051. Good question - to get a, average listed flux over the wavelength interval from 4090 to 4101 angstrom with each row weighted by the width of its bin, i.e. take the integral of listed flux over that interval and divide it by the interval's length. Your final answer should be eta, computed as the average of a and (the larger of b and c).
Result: 6.10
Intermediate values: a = 5.93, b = 5.21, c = 6.3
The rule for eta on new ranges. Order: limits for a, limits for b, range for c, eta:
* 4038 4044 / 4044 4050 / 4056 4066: 5.84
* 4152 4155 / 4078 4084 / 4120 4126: 6.06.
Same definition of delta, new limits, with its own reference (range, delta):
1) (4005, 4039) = 4034.0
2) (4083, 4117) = 4101.5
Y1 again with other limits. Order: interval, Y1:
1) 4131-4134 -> 5.94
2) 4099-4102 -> 5.39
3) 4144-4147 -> 5.99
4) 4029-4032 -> 6.34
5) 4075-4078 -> 5.71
